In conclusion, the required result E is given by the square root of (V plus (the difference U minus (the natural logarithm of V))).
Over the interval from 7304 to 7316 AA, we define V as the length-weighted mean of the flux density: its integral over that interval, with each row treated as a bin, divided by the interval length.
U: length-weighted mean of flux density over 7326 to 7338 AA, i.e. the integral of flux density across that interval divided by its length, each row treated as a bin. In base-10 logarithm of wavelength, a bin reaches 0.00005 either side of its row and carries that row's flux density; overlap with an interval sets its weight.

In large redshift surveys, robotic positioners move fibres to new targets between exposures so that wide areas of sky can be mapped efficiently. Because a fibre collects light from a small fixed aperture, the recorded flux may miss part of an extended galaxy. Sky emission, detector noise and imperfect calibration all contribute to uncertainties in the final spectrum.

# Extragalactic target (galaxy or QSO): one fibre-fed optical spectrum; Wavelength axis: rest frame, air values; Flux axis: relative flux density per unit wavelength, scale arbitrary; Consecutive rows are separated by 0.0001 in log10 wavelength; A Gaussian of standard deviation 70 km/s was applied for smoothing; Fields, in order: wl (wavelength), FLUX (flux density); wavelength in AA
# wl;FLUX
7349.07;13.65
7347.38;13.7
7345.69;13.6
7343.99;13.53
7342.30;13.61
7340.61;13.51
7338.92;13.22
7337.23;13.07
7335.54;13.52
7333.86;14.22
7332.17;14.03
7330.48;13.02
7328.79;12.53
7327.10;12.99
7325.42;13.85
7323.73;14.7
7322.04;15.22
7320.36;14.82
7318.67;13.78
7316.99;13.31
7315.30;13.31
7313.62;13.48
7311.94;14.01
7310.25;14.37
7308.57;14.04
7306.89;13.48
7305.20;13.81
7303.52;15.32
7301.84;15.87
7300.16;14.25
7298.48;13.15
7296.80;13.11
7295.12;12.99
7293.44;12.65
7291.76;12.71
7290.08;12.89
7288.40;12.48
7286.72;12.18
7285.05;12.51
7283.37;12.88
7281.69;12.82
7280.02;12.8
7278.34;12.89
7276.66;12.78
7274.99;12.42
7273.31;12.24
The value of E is 4.96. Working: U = 13.4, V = 13.8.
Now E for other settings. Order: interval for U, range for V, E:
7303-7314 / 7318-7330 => 5.04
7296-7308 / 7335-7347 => 5.00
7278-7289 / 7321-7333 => 4.88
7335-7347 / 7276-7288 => 4.86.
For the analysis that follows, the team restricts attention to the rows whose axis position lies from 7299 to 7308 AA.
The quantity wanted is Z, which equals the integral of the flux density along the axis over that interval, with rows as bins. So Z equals 130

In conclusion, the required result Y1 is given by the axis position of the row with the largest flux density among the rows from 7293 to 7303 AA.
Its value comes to 7301.84 AA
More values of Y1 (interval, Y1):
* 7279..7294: 7290.08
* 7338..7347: 7342.30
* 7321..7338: 7322.04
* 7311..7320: 7311.94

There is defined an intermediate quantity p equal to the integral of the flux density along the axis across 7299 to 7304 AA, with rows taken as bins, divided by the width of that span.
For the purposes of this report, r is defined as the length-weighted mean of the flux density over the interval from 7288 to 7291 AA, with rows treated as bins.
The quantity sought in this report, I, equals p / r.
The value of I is 1.18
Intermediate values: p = 15.0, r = 12.7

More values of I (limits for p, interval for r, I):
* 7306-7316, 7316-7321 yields 0.99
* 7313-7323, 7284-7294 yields 1.11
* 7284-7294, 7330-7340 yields 0.93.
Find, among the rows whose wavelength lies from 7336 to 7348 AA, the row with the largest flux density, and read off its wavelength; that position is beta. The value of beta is 7347.38 AA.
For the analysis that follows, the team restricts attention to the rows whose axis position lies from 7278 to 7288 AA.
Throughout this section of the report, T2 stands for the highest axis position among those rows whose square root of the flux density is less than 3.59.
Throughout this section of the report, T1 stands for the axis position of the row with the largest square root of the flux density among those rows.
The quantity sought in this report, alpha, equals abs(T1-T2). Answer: 8.4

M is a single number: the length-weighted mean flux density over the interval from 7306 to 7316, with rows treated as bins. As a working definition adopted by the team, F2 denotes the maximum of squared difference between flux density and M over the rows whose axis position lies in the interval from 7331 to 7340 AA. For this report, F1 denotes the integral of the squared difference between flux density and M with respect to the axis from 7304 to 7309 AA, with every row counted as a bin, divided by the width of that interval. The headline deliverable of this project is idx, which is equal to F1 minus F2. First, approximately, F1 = 0.22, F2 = 0.5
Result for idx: -0.3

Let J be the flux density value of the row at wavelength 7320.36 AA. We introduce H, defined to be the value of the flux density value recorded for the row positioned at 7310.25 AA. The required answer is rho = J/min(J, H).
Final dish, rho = 1.03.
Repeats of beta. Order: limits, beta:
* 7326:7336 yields 7333.86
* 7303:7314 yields 7303.52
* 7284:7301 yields 7300.16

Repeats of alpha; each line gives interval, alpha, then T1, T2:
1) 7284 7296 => 1.7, 7295.12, 7293.44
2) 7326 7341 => 5.1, 7333.86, 7328.79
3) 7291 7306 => 8.4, 7301.84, 7293.44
